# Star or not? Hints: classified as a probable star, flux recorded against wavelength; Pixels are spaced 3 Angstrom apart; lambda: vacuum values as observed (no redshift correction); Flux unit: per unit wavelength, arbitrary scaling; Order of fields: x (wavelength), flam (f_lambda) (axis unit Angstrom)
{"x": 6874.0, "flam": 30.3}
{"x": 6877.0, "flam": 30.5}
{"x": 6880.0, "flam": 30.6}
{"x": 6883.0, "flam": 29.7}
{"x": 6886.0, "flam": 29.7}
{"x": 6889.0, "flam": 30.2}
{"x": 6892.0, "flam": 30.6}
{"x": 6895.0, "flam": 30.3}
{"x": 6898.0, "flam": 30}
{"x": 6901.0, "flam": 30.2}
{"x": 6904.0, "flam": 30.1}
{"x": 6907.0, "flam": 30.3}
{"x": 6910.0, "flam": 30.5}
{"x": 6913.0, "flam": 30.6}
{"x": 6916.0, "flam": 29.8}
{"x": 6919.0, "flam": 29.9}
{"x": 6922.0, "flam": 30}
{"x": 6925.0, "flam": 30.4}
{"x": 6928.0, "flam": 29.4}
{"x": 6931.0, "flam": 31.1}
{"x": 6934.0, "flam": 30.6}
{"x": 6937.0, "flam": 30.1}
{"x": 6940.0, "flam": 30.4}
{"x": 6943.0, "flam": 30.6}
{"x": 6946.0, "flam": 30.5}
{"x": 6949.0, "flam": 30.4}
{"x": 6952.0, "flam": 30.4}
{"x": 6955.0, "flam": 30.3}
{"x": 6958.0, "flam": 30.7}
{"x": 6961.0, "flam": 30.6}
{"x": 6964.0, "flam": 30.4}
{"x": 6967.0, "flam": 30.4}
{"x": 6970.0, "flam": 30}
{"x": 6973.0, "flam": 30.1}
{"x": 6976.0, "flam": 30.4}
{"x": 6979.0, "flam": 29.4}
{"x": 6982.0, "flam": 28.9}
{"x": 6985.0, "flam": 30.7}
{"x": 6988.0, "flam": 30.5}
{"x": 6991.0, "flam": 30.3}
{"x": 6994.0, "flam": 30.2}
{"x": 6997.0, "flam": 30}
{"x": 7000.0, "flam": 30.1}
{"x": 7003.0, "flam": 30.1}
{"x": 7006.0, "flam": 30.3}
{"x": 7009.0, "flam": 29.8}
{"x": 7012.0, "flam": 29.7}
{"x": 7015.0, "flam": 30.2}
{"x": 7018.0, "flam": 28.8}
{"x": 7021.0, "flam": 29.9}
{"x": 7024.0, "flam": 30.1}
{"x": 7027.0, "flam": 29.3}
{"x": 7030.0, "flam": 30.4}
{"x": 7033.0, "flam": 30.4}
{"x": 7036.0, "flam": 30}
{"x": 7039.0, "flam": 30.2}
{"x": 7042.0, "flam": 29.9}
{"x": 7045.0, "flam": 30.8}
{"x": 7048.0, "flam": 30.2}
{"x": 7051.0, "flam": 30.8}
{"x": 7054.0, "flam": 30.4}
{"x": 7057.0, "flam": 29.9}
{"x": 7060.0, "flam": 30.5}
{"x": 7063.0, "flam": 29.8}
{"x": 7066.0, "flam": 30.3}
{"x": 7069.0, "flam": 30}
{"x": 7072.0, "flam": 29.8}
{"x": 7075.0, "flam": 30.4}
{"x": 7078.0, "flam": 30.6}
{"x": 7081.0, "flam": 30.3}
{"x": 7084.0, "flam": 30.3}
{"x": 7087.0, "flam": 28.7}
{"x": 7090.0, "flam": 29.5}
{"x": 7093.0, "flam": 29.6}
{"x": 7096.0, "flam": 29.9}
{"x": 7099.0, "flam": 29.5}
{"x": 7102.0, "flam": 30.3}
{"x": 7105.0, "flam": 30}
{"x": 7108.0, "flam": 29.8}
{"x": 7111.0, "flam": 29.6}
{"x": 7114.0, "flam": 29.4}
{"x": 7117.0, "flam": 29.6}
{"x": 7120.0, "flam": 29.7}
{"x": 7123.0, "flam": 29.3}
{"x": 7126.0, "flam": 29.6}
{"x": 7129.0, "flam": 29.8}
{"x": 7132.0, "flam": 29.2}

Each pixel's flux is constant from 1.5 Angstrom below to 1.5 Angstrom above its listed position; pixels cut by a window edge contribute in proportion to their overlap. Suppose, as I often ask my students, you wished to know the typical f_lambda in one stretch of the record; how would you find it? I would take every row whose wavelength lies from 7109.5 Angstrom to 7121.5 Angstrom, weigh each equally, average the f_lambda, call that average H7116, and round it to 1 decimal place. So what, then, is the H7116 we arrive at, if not 29.6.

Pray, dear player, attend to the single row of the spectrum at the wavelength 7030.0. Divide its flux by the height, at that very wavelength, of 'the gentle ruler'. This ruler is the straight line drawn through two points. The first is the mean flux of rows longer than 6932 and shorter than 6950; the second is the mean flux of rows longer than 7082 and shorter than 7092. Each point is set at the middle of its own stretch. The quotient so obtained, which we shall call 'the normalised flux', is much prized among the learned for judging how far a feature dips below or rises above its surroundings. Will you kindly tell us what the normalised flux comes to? 1.02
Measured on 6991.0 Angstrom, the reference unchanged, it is 1.01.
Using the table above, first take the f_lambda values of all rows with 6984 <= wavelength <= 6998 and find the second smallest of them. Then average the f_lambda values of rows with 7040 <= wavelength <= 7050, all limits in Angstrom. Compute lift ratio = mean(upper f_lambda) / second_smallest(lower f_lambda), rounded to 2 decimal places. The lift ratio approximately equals 1.00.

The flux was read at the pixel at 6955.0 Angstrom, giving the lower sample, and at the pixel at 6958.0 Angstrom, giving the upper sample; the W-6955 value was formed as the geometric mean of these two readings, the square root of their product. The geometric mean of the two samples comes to 30.5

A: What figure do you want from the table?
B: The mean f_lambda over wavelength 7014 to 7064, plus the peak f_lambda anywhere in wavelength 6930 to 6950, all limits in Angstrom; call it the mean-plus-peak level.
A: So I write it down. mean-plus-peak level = 61.2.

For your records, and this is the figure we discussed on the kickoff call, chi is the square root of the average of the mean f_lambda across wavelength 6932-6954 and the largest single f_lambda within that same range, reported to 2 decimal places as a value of 5.52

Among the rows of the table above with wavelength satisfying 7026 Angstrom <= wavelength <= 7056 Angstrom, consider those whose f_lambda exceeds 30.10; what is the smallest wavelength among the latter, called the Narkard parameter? 7030.0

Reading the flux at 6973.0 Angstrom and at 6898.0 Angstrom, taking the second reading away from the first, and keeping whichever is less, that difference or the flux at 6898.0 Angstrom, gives 0.1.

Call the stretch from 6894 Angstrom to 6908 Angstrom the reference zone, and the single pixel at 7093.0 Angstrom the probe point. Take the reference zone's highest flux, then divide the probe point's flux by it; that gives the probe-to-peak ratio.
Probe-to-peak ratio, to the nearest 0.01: 0.98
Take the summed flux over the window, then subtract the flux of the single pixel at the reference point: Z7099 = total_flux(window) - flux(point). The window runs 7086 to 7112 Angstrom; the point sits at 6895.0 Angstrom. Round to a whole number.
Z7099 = 237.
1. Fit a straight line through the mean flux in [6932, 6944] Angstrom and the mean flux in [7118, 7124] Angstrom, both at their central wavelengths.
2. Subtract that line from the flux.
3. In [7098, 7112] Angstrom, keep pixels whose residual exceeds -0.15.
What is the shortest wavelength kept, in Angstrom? 7099.0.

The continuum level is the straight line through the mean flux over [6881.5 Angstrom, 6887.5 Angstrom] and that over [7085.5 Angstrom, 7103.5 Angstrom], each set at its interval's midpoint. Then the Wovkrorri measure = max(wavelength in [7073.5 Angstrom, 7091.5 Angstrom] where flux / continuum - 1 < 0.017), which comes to 7090.0 Angstrom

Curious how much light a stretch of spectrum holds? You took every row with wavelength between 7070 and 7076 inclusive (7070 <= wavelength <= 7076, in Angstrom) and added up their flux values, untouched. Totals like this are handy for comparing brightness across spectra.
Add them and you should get 60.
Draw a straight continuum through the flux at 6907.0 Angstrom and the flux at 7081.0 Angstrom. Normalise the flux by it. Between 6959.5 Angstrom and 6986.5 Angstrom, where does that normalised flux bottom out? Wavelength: 6982.0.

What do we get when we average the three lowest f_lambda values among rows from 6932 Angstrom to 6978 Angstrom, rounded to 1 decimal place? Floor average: 30.1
